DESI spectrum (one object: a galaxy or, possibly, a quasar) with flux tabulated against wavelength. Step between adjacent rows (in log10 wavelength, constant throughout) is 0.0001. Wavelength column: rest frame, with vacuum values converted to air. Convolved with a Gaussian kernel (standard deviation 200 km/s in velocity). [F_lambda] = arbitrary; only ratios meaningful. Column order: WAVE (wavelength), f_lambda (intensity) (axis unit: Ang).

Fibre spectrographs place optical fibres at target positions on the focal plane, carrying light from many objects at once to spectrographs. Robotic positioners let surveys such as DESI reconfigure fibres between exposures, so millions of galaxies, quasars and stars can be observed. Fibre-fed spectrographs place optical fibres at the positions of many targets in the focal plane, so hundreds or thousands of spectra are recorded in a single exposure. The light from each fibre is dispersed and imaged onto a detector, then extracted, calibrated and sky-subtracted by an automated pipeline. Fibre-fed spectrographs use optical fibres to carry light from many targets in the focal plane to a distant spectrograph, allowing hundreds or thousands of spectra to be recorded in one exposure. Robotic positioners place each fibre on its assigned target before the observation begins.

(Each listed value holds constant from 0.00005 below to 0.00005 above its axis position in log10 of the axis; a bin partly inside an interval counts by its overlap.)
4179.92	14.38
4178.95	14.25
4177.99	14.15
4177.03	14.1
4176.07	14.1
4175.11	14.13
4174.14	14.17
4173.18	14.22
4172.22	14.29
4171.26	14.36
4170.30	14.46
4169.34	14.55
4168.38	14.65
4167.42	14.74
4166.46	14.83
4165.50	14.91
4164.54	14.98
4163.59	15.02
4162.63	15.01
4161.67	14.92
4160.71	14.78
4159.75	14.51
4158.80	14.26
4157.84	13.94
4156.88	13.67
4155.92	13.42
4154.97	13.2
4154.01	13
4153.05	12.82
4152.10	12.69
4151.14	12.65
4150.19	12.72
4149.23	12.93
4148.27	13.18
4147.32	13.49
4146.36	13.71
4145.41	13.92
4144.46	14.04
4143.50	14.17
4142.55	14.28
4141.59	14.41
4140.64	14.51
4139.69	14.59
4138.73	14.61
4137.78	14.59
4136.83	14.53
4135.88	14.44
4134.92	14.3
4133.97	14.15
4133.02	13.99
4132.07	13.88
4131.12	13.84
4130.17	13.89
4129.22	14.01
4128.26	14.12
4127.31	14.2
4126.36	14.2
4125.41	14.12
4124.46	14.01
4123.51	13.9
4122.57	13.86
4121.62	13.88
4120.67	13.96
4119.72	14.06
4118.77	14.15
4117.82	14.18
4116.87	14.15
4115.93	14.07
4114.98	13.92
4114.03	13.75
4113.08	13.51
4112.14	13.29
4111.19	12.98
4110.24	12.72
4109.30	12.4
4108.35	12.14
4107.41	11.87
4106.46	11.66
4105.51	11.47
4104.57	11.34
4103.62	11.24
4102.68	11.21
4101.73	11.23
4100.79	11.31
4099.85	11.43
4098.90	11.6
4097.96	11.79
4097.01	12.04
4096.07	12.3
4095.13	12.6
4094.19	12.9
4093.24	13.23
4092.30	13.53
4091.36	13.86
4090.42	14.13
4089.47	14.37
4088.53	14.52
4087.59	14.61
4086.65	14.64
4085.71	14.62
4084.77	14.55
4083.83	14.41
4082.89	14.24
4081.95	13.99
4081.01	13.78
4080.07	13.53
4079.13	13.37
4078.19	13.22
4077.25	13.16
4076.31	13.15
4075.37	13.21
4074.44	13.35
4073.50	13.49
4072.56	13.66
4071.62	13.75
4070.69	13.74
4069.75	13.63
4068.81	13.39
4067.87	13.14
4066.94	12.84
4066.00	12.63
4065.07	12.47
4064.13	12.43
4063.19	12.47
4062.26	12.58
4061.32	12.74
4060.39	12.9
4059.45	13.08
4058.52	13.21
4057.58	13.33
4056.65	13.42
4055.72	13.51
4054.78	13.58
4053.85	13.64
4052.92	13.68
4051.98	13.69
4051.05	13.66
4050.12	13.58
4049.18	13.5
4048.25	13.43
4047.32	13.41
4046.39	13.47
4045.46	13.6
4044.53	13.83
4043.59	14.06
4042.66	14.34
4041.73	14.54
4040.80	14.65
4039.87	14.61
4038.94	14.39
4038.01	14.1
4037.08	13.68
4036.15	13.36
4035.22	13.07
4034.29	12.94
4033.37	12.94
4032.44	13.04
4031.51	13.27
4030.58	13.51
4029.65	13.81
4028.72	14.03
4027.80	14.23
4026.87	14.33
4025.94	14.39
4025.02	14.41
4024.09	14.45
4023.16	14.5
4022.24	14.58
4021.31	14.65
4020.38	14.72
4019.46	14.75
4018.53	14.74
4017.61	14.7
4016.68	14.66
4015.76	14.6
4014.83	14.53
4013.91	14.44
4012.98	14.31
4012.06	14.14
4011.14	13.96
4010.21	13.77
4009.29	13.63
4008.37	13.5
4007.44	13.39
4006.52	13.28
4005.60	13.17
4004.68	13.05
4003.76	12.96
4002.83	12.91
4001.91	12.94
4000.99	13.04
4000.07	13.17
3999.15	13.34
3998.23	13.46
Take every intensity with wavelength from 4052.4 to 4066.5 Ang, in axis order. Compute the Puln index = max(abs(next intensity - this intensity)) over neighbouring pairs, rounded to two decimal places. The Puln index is 0.18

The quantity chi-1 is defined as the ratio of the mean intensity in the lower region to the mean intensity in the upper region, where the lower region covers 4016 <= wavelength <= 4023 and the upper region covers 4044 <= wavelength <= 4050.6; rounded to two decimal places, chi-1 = 1.08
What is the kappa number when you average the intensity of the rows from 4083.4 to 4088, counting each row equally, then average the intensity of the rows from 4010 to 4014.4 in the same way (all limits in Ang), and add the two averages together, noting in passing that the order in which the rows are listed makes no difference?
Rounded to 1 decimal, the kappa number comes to 28.7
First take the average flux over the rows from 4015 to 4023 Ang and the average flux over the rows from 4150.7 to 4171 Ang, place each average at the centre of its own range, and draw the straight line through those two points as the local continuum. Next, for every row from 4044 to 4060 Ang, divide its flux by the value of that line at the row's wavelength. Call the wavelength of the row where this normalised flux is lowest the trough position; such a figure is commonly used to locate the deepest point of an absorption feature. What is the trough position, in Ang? 4059.45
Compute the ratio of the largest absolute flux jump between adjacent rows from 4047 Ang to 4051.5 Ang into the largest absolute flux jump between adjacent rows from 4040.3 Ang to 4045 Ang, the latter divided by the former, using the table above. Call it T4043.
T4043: 3.5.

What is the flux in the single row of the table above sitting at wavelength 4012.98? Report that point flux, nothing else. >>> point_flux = 14.31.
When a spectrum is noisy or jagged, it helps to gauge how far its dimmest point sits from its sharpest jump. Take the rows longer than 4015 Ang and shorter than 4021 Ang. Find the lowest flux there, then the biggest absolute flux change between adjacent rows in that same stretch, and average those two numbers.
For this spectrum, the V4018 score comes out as 7.33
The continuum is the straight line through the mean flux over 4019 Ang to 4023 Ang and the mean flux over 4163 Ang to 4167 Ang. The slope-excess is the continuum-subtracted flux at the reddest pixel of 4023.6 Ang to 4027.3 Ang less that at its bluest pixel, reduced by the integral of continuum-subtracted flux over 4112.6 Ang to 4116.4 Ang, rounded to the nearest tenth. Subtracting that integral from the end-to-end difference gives 3.8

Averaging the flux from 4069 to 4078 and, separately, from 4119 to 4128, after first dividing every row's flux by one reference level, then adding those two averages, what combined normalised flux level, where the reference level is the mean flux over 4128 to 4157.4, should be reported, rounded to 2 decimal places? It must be 1.99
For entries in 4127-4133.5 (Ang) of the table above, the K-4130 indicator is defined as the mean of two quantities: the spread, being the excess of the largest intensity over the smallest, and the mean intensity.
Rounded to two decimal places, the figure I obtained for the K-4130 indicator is 7.17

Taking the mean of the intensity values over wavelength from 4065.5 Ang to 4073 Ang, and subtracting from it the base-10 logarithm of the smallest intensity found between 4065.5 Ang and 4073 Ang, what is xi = 12.2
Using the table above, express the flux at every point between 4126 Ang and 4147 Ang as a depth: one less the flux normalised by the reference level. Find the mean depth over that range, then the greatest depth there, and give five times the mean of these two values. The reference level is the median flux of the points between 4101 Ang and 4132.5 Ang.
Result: 0.0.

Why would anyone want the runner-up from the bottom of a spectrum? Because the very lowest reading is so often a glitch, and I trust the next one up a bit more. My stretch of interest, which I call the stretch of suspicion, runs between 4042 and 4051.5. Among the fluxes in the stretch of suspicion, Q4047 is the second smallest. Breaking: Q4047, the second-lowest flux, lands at 13.43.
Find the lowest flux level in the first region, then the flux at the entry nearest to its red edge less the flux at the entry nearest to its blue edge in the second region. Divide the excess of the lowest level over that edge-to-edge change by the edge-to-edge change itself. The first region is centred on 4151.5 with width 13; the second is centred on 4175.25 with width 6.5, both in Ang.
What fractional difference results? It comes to -91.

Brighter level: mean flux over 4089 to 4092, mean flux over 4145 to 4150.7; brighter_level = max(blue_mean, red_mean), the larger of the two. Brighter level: 14.1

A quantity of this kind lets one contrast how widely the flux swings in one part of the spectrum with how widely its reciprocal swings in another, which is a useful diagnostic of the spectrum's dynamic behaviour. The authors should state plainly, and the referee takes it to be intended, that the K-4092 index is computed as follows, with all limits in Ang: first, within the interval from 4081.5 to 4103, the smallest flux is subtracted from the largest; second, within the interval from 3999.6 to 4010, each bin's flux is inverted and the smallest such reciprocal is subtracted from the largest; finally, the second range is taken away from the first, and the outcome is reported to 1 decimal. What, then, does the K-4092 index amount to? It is 3.4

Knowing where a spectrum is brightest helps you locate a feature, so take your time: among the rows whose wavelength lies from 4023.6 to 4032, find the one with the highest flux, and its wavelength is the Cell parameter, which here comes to 4024.09 Ang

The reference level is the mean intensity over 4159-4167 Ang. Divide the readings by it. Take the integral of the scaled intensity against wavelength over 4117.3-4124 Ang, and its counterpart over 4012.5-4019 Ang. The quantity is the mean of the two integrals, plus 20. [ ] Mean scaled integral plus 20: 26.3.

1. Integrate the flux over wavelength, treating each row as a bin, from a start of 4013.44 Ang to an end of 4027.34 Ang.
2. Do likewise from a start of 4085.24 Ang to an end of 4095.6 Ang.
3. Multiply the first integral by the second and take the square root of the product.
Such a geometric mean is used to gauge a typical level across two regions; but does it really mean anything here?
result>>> 171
